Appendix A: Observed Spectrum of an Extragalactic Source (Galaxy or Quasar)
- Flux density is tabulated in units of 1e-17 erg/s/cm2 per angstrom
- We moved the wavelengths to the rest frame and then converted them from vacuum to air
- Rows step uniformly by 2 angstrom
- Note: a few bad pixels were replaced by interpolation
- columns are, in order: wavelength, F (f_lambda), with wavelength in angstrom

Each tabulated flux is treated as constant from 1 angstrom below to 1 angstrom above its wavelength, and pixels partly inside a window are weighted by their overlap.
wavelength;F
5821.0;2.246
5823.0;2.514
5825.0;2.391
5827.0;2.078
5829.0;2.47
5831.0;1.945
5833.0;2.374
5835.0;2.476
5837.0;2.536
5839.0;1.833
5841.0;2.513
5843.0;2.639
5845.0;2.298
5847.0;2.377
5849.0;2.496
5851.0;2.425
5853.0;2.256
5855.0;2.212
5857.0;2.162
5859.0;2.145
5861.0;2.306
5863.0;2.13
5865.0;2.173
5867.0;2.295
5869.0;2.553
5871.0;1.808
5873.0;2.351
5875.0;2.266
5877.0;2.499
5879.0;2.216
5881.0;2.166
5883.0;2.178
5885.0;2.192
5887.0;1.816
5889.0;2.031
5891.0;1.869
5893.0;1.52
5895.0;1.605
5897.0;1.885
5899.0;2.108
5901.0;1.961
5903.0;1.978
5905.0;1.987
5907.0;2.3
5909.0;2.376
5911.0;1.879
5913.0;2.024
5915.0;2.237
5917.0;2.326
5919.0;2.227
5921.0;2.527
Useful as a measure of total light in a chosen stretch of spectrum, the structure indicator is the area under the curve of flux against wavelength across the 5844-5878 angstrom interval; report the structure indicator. 78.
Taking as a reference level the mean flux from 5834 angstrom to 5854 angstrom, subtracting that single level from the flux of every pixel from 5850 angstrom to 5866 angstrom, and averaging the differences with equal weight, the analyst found -0.16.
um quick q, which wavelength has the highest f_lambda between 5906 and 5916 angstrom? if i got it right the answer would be 5909.0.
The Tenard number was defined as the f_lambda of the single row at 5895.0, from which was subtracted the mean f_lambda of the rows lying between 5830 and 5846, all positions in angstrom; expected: -0.7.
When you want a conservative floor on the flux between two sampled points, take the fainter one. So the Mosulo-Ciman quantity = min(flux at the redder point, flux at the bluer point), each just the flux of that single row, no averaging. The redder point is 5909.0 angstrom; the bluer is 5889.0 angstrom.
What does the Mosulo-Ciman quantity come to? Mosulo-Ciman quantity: 2.03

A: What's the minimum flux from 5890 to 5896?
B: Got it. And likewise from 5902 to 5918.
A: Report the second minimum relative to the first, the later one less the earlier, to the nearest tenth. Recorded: 0.4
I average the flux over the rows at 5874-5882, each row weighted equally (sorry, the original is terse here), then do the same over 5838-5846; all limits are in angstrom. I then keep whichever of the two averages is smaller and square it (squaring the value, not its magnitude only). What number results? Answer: 5.2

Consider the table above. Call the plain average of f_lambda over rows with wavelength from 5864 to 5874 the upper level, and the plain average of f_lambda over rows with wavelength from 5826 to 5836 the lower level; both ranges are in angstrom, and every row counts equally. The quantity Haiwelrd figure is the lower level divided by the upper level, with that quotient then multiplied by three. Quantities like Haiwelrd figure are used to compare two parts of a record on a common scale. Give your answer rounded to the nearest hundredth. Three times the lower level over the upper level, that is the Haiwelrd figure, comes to 3.04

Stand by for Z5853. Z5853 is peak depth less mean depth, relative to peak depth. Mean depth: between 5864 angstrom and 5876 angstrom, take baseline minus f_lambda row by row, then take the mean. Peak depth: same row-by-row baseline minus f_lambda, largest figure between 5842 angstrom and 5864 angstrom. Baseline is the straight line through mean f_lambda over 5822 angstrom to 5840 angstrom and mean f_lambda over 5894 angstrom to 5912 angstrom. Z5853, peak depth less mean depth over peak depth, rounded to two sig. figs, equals 3.9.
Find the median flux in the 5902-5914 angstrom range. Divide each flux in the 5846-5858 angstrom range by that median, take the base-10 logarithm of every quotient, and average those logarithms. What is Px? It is 0.063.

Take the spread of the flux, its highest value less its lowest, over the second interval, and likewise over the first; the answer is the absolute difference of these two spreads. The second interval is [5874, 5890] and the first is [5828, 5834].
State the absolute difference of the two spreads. 0.158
